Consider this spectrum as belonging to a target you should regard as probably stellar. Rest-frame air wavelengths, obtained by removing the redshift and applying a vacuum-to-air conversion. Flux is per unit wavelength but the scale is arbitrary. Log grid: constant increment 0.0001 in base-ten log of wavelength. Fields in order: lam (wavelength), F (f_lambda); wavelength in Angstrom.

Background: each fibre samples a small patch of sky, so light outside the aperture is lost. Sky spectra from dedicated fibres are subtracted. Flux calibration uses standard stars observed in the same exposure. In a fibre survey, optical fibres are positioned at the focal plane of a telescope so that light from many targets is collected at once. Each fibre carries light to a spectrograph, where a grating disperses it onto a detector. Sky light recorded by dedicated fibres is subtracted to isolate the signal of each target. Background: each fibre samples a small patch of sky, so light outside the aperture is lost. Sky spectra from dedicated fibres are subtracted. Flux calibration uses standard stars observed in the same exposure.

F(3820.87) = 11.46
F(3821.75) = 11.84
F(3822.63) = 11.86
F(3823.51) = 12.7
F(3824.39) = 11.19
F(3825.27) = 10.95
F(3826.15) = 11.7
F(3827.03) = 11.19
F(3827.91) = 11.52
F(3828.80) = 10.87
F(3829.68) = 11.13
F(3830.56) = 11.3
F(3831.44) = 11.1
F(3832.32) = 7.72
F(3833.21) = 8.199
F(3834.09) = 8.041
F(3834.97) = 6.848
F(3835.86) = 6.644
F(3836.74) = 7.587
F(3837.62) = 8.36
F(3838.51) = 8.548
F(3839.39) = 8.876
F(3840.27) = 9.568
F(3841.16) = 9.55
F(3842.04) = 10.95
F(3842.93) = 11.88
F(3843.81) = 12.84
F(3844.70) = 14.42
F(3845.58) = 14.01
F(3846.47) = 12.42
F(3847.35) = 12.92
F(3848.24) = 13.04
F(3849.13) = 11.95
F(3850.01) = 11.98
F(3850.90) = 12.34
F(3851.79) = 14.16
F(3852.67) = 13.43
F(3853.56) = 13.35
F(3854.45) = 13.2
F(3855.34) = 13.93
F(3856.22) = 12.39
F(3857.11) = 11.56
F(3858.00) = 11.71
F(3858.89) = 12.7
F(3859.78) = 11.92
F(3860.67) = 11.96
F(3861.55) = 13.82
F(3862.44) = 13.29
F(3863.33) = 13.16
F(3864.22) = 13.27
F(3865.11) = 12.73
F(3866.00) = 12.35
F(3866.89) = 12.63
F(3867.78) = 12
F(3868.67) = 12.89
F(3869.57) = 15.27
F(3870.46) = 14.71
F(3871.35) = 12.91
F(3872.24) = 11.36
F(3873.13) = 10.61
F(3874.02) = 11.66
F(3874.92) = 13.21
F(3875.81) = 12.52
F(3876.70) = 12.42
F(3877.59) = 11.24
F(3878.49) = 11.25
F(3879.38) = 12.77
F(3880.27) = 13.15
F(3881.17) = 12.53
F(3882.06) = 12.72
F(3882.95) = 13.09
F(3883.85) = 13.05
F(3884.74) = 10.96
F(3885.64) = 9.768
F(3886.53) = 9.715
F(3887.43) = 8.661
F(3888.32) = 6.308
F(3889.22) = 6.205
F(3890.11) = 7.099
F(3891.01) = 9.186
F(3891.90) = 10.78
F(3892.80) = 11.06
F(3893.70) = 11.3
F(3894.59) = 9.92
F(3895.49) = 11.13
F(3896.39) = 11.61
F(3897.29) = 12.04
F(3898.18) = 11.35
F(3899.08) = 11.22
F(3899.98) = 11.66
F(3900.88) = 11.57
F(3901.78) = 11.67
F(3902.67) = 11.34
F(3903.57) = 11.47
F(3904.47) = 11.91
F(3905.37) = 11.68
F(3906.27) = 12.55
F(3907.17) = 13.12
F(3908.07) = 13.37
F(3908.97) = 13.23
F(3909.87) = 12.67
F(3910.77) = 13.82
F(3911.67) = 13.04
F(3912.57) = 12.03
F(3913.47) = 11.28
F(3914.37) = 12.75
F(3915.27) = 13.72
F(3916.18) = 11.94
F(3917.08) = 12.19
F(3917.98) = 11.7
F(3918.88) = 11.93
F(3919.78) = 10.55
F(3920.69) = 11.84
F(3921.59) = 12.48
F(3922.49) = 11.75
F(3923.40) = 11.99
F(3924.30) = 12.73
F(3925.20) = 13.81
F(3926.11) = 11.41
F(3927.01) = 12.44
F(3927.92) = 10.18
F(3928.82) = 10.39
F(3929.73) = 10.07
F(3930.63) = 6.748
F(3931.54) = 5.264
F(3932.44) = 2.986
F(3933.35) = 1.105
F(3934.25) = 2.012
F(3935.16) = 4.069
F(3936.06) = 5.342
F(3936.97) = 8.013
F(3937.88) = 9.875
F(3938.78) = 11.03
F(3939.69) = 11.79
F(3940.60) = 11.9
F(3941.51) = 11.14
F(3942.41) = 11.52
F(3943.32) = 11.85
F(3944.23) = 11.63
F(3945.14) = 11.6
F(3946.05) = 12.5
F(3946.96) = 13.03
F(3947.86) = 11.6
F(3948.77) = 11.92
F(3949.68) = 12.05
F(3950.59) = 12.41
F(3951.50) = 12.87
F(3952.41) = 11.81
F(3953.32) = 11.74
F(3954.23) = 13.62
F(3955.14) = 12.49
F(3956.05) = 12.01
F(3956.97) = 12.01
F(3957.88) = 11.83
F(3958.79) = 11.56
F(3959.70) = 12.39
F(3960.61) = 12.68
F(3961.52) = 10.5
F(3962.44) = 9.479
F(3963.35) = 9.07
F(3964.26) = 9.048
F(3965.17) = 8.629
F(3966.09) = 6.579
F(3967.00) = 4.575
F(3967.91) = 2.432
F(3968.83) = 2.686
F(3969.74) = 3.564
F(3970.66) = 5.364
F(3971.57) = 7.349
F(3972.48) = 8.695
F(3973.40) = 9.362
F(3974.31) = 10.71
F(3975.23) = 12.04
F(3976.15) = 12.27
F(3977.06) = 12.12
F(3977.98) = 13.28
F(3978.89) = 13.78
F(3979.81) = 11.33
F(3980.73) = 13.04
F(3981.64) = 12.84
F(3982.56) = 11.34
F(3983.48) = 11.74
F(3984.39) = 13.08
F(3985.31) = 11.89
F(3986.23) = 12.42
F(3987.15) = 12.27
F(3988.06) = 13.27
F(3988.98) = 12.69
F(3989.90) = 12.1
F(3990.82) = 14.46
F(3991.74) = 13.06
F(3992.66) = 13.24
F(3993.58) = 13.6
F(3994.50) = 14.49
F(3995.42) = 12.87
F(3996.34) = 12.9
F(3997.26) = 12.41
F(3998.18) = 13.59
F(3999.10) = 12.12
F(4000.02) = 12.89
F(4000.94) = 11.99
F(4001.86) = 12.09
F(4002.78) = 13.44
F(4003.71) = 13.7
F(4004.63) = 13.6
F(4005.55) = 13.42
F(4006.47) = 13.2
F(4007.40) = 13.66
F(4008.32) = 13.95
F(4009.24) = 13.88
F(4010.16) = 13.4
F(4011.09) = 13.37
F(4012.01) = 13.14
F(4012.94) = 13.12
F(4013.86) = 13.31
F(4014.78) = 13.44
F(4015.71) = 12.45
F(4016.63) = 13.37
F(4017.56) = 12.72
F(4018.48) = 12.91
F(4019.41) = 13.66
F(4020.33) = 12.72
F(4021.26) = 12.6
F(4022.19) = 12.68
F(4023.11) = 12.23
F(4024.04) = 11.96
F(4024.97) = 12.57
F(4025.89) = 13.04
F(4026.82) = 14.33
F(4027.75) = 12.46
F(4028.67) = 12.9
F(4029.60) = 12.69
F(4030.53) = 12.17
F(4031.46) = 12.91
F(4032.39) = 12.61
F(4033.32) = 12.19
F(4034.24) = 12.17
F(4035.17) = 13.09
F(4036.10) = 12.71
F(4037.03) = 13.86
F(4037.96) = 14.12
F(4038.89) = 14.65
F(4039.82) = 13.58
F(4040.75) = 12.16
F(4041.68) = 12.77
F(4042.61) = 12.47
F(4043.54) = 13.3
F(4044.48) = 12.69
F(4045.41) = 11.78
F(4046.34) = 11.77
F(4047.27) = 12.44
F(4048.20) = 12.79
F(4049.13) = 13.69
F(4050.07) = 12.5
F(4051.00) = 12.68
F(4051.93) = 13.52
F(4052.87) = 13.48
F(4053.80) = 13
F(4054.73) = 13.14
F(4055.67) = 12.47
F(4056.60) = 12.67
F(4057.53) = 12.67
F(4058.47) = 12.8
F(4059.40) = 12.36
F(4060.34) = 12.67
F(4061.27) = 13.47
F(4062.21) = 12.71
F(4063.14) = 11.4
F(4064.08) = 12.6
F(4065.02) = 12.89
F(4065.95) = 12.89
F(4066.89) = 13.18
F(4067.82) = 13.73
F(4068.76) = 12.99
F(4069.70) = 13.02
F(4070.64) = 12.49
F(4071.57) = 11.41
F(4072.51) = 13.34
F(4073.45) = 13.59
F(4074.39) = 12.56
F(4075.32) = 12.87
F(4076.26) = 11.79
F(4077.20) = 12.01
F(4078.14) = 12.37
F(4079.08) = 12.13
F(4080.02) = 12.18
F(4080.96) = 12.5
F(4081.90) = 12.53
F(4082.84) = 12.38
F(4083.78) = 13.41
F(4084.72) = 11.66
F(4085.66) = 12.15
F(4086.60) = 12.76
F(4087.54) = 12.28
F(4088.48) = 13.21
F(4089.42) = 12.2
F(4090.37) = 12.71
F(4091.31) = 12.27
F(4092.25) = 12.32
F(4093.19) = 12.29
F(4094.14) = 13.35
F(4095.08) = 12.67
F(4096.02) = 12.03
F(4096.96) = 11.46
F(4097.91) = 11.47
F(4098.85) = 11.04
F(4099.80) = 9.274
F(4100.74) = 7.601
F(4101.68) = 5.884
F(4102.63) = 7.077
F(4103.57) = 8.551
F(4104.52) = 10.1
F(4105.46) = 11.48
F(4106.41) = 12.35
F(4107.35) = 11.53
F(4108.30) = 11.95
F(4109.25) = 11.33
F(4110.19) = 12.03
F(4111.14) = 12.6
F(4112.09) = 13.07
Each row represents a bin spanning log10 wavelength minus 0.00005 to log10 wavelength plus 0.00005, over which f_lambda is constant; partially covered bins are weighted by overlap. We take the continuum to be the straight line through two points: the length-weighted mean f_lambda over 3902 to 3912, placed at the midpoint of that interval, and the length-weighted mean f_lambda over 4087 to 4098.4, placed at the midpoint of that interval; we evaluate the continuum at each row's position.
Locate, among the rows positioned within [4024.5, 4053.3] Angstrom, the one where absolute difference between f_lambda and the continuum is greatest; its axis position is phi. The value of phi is 4038.89 Angstrom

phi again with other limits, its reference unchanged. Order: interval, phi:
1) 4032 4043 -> 4038.89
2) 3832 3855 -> 3835.86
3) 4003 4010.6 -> 4008.32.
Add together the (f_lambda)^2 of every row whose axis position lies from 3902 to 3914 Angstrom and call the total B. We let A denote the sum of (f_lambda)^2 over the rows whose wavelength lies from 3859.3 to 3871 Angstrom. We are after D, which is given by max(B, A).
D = 2236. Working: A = 2236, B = 2015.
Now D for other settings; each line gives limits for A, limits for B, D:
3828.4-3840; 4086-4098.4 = 1998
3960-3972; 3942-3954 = 1888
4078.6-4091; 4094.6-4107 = 2024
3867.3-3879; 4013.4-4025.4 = 2139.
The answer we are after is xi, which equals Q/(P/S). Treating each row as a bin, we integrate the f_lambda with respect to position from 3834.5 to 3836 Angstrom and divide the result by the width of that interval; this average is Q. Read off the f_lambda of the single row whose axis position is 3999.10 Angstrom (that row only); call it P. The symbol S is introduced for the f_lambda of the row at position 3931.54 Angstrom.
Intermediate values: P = 12.12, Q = 6.8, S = 5.264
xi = 2.9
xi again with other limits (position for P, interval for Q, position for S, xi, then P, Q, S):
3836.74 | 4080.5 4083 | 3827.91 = 18.9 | 7.587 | 12.5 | 11.52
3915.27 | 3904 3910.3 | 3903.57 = 10.6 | 13.72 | 12.6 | 11.47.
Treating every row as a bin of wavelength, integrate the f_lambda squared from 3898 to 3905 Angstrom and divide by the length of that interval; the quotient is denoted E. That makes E 133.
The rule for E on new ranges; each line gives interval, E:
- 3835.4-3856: 139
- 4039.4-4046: 160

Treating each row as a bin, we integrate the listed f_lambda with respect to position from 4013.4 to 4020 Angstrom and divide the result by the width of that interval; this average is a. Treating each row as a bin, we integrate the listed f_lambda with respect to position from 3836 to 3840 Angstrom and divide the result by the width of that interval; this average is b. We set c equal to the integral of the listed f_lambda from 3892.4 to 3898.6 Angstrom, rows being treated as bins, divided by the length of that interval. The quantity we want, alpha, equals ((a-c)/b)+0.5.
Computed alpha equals 0.73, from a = 13.1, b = 8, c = 11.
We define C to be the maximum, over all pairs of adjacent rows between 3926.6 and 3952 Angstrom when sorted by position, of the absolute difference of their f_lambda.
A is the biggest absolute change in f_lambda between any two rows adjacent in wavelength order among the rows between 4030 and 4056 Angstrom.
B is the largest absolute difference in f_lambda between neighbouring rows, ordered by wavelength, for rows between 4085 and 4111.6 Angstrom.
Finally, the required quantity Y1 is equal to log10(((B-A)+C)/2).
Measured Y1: 0.26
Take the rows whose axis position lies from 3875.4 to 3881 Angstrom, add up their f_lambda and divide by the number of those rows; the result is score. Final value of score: 12.2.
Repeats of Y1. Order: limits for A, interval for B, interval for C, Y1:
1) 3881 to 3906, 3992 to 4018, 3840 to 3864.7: -0.25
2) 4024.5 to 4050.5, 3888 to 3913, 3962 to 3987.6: 0.12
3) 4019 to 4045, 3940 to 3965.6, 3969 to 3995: 0.14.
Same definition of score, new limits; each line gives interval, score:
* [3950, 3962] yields 12.1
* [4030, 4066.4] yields 12.8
